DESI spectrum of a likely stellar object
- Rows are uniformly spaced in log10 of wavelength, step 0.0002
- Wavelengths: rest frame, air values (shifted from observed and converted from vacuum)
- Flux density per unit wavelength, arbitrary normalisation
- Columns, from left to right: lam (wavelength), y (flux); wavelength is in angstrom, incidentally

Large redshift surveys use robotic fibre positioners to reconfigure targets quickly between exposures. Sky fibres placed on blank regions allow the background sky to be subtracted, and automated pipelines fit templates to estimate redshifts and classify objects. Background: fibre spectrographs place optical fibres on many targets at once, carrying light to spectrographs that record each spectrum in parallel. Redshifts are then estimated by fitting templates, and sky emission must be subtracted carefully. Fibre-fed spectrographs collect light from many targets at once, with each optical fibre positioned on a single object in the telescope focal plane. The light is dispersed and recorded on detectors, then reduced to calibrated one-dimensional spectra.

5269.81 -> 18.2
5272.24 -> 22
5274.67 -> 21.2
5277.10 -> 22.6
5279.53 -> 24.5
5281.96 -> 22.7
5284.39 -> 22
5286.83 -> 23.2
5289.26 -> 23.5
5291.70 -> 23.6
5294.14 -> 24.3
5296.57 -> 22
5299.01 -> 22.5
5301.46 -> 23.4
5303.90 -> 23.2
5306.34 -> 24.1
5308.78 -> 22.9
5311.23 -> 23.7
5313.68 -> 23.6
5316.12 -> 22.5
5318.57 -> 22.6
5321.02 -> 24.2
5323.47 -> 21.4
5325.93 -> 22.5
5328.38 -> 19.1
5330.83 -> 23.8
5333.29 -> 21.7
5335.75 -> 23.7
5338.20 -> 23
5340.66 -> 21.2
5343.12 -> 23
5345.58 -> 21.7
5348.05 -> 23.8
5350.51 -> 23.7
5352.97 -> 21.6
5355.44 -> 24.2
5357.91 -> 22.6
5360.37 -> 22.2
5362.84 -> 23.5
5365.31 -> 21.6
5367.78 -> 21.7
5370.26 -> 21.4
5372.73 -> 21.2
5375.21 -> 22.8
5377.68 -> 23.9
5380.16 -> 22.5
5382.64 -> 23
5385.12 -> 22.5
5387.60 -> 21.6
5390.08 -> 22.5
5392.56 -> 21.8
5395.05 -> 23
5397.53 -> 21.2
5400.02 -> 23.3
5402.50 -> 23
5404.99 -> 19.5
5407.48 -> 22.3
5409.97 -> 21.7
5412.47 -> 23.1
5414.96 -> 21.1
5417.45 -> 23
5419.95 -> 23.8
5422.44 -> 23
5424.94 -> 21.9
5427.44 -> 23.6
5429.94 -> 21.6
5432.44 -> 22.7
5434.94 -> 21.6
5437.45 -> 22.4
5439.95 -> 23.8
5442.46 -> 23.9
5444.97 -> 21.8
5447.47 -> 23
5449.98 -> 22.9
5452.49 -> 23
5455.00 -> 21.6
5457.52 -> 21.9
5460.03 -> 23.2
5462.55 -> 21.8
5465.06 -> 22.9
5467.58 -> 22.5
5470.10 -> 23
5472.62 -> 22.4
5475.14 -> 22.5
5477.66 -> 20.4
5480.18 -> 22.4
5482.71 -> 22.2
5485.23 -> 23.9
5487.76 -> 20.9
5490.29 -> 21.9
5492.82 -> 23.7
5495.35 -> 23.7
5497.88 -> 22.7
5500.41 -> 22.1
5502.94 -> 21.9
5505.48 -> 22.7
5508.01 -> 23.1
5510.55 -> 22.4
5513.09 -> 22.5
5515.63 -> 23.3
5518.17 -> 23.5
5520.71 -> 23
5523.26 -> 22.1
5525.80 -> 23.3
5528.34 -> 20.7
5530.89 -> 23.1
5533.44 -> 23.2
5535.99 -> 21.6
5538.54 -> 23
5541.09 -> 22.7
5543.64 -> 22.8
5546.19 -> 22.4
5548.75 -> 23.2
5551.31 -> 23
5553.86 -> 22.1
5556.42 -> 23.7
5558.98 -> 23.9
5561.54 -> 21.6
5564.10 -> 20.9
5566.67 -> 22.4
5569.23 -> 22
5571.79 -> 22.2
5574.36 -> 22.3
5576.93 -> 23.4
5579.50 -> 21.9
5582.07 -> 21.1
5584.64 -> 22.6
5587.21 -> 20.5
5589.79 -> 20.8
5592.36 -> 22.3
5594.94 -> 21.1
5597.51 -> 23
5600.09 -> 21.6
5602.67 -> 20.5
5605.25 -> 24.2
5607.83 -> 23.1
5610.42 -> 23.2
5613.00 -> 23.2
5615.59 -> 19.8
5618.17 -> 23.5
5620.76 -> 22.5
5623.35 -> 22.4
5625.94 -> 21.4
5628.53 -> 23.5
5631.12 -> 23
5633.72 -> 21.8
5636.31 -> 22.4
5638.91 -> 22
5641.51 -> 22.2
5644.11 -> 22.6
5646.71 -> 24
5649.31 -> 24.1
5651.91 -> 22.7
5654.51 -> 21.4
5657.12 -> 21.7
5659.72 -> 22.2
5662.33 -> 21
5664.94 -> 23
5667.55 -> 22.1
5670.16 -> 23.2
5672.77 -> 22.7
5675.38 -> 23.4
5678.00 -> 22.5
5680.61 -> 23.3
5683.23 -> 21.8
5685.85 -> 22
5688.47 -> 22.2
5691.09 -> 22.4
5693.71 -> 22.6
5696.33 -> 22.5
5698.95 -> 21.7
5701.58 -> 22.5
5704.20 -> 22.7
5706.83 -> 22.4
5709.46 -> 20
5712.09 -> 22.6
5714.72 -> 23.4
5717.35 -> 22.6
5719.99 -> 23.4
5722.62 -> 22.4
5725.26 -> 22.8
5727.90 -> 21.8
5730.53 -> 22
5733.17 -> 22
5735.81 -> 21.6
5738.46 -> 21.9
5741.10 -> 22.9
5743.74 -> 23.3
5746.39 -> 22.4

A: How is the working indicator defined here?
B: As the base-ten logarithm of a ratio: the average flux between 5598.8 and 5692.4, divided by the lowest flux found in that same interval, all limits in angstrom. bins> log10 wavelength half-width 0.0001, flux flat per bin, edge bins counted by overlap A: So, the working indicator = 0.055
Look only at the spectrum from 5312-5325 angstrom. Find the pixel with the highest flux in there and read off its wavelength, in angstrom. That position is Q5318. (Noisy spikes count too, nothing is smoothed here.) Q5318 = 5321.02 angstrom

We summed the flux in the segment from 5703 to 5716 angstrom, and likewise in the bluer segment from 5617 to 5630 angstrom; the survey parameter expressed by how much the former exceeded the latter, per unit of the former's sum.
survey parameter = -0.020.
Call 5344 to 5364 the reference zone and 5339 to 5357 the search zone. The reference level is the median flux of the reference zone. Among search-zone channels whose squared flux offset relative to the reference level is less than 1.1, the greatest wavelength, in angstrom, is 5350.51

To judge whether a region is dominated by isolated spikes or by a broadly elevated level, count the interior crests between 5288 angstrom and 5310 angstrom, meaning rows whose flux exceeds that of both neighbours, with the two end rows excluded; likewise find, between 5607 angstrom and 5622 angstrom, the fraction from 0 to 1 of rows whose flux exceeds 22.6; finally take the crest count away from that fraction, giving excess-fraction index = -2.3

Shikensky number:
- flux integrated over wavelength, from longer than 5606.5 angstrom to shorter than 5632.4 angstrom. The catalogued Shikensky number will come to 584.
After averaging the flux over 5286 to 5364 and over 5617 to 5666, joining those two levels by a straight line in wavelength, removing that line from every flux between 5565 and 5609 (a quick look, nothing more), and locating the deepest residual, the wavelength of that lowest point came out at 5587.21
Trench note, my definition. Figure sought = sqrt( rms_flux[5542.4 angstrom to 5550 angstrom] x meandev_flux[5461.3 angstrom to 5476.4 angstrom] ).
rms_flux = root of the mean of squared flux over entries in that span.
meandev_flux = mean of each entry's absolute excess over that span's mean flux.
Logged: 2.6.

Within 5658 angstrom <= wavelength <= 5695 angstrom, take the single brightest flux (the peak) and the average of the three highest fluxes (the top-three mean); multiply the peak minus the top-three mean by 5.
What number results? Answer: 0.5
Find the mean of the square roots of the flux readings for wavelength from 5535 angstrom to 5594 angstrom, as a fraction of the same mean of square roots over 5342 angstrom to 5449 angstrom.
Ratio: 1.00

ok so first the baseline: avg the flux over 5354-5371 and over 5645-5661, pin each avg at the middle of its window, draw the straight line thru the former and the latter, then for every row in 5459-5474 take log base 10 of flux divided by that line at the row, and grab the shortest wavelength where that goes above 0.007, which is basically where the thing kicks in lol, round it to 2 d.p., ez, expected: 5460.03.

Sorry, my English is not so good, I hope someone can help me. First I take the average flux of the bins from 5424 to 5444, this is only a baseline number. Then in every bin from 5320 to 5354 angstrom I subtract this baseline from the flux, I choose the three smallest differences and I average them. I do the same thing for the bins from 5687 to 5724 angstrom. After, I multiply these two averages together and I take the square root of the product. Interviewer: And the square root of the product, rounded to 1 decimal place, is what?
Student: 1.7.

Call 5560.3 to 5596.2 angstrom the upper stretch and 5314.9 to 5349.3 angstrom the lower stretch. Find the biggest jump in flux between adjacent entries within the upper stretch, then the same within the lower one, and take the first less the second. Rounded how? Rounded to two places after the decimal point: -2.60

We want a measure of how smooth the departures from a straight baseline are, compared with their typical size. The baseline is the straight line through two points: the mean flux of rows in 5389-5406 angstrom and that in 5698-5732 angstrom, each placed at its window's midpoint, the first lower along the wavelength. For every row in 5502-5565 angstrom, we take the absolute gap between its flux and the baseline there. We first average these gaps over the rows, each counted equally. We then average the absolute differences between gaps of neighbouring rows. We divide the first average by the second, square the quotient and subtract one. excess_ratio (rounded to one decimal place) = 1.4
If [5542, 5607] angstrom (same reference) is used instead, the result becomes 0.5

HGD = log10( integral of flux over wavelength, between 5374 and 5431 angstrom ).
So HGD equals 3.11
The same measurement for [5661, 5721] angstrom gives 3.13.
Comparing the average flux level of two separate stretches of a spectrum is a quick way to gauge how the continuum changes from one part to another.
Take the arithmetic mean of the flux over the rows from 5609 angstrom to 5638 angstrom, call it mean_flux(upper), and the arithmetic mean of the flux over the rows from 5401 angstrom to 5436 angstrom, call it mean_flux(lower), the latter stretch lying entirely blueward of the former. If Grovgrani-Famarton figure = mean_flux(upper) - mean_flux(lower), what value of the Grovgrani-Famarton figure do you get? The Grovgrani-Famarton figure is 0.1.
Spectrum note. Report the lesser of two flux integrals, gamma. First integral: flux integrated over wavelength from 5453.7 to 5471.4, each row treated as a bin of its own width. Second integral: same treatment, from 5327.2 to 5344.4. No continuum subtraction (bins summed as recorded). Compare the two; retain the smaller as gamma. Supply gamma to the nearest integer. 382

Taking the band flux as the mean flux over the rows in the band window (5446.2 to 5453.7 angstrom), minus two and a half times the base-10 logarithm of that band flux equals -3.40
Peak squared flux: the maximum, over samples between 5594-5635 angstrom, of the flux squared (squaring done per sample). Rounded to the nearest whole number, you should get 586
